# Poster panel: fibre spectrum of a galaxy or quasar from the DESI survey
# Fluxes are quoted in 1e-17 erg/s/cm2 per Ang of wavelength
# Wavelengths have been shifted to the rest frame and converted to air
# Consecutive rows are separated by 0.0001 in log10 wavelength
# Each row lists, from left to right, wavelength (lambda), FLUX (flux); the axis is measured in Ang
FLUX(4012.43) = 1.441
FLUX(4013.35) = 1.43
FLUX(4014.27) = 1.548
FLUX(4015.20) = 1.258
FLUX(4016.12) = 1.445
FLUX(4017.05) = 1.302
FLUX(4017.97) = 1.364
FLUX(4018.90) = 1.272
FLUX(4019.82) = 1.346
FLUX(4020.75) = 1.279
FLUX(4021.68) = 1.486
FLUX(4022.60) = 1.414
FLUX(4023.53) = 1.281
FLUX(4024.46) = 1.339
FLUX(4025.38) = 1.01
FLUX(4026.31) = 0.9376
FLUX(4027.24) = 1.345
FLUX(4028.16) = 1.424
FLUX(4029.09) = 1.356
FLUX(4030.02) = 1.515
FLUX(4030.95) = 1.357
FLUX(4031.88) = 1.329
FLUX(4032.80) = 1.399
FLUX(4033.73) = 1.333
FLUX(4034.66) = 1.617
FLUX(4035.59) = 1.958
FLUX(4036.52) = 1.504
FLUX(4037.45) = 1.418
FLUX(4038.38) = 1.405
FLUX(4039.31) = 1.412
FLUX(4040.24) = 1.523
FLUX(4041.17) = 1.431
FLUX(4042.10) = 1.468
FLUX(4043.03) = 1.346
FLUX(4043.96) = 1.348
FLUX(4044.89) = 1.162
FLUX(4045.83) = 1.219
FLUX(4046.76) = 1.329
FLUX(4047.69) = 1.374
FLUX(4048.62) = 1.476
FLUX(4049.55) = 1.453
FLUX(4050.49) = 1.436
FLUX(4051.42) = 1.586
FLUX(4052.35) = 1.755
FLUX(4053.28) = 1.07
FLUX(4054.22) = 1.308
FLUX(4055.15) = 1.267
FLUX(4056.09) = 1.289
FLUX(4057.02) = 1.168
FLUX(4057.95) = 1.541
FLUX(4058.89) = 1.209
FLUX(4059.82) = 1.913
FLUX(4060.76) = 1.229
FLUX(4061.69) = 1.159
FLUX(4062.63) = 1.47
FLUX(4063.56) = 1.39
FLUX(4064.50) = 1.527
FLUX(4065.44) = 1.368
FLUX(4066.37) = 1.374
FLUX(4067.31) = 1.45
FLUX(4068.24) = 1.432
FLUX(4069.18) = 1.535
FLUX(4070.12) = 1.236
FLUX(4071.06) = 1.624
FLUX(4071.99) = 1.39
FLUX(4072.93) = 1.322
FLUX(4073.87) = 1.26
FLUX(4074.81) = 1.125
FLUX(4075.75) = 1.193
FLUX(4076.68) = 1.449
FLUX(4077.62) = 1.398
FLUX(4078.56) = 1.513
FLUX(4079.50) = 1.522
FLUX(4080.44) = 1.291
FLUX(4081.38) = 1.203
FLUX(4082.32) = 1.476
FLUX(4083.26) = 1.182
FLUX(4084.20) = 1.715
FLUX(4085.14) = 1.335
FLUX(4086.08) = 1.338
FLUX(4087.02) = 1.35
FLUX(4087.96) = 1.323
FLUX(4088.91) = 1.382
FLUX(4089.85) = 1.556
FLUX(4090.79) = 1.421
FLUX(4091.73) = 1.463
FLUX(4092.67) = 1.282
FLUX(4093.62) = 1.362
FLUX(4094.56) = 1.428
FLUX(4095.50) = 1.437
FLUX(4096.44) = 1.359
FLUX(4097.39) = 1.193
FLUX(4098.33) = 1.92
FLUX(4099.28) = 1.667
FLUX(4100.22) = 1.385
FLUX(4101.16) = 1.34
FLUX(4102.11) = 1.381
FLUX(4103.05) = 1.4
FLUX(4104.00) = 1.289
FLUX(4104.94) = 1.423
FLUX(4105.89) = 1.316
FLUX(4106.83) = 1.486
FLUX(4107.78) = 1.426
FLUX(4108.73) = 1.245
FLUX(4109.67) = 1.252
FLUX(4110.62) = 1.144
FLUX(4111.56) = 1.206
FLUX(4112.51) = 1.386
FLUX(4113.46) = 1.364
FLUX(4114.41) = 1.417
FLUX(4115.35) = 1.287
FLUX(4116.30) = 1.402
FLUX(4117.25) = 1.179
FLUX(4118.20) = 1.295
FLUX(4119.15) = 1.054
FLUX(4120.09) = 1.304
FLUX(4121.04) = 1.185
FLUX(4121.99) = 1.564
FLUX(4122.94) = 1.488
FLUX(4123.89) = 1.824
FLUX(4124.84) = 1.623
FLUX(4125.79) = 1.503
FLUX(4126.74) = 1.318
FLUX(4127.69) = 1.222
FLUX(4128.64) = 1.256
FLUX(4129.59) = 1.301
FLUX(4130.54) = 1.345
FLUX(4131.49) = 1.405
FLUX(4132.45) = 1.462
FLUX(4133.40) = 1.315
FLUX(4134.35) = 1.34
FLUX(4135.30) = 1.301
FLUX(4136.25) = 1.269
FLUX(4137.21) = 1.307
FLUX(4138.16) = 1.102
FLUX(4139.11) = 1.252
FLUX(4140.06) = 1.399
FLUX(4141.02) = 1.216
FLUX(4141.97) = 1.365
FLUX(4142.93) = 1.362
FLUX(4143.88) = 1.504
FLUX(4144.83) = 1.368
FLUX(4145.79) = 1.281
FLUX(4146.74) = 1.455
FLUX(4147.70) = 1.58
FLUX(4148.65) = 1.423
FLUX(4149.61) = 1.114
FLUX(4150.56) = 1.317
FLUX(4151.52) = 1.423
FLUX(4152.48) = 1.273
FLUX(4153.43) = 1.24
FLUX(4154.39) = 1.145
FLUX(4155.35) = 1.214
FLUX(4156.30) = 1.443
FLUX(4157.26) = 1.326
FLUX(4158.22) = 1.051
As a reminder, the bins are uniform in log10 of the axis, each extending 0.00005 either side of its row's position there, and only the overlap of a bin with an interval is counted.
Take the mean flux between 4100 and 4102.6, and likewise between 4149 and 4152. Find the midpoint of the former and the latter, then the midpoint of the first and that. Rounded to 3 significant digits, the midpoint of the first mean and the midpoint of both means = 1.35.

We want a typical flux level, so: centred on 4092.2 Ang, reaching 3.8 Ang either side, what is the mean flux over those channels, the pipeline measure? 1.416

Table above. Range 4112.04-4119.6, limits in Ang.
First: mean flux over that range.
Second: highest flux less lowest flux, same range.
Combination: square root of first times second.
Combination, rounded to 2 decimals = 0.69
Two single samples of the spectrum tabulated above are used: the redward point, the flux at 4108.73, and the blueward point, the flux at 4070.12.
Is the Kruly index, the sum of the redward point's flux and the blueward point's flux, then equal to 2.48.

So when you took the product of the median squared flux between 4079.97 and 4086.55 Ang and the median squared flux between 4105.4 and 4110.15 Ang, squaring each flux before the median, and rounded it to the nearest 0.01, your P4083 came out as 3.09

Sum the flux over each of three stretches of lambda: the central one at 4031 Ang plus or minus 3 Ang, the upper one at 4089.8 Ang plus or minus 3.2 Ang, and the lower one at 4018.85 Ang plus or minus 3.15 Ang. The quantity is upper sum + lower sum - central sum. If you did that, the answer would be 9.6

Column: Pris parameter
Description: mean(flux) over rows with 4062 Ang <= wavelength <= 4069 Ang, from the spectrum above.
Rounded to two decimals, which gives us 1.43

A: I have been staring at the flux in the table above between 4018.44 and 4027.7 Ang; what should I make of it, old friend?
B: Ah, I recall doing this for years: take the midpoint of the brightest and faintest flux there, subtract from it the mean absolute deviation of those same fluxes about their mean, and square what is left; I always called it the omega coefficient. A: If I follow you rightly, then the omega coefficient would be 1.19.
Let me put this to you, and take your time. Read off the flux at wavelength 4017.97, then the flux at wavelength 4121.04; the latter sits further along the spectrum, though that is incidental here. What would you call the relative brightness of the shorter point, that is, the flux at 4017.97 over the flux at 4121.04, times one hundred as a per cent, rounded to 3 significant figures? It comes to 115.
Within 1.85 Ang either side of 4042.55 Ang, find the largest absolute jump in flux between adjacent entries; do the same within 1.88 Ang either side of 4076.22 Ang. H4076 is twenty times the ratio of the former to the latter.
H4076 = 9.5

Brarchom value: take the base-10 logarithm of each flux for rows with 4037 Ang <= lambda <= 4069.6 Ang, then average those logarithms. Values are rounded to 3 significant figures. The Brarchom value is 0.142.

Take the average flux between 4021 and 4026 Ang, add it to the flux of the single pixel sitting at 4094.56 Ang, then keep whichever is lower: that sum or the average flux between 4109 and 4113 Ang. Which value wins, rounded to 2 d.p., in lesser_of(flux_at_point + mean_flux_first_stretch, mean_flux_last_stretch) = 1.25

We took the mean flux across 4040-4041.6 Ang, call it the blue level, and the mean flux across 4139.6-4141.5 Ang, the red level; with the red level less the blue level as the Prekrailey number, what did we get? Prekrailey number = -0.17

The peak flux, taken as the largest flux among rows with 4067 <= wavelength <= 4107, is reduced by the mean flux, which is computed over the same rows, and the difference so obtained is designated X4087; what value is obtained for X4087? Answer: 0.52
